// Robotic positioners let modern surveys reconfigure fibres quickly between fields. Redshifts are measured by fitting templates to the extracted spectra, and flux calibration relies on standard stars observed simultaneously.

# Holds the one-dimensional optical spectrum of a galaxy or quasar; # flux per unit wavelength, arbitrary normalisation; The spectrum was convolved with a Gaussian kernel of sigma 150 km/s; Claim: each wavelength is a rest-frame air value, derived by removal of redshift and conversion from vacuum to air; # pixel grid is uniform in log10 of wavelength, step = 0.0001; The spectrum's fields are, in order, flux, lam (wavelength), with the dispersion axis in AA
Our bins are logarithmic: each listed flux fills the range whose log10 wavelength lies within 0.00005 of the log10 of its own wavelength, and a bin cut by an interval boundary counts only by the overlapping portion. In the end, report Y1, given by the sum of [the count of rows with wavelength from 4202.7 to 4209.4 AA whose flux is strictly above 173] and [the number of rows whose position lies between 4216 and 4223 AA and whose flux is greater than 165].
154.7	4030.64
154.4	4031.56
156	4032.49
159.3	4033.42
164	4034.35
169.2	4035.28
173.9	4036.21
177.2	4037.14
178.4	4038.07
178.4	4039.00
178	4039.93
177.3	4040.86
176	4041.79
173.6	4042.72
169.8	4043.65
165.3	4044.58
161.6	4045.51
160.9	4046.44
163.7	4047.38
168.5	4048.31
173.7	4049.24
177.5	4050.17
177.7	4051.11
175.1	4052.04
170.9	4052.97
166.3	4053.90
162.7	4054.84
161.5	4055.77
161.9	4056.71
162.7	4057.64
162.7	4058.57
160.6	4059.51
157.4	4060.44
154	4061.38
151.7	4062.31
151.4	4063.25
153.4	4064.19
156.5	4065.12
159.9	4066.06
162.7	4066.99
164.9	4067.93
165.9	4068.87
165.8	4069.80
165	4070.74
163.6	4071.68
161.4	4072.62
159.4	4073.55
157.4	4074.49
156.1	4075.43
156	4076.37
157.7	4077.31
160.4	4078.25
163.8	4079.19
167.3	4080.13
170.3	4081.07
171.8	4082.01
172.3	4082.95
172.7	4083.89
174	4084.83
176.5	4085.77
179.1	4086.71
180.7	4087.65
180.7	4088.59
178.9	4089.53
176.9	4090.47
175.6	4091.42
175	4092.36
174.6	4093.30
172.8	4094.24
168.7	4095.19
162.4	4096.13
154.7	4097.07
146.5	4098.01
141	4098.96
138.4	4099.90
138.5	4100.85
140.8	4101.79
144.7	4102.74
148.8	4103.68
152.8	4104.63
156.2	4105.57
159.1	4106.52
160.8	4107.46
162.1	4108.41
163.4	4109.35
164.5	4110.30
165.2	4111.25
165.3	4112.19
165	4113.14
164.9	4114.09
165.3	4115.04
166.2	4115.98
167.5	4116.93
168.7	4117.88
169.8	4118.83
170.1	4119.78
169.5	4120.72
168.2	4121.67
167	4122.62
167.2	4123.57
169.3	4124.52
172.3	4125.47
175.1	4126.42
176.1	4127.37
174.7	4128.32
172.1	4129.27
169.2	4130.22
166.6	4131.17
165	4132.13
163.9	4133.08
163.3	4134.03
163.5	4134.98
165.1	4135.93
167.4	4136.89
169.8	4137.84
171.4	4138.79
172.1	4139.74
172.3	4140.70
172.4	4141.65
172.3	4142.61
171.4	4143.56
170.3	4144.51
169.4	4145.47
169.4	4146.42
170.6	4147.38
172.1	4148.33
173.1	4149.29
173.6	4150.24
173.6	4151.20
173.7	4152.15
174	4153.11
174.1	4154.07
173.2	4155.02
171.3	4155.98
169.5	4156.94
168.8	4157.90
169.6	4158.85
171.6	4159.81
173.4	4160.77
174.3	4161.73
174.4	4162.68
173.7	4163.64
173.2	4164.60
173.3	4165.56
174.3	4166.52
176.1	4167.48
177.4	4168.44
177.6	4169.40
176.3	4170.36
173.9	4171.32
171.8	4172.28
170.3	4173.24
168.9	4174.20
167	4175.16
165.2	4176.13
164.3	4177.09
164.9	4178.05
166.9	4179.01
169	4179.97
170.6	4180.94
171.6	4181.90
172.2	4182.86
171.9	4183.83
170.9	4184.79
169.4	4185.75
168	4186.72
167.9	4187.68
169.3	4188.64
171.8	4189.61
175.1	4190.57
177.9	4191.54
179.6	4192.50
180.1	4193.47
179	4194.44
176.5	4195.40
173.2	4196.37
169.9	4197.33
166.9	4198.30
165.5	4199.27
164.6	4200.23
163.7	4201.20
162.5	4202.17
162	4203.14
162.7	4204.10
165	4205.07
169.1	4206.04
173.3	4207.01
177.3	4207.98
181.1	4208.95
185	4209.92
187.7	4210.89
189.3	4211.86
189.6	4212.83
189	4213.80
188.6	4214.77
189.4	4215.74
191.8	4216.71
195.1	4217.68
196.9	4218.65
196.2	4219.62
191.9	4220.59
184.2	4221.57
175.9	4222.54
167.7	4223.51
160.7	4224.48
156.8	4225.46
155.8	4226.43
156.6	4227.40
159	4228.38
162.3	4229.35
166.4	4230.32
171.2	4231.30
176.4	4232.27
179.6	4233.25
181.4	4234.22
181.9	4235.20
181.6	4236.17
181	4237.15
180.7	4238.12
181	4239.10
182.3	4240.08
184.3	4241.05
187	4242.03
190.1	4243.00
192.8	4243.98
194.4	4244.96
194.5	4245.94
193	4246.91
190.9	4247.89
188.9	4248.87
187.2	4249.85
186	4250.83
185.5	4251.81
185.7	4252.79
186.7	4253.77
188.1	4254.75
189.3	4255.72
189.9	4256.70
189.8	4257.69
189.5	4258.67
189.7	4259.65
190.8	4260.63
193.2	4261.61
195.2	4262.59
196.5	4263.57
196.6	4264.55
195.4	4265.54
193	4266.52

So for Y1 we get 10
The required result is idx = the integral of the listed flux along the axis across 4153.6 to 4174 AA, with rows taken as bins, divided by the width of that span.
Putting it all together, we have 173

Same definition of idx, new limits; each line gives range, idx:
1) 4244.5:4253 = 190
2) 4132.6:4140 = 167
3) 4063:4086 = 163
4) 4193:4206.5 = 169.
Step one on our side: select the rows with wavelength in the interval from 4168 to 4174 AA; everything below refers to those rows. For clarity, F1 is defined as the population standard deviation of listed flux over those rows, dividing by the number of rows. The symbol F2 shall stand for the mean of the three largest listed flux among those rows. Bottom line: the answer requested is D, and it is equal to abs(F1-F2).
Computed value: 174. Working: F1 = 2.8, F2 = 177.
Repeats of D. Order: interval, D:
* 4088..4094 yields 177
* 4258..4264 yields 192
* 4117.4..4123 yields 169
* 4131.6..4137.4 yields 164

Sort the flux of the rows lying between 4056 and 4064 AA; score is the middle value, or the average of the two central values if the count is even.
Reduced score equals 159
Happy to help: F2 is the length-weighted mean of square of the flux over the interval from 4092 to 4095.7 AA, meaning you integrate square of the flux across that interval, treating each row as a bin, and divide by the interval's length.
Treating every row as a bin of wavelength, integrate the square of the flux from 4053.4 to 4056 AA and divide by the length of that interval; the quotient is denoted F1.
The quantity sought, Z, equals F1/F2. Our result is 0.90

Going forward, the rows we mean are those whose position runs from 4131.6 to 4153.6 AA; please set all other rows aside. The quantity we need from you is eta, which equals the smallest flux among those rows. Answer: 163.3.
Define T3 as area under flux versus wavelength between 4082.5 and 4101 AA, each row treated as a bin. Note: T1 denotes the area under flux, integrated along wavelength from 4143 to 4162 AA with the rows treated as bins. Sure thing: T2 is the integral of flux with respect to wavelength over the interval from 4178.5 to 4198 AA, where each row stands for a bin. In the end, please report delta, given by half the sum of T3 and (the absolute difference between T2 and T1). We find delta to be 1599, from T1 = 3265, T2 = 3364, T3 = 3099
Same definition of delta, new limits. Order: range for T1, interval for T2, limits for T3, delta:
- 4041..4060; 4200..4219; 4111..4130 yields 1715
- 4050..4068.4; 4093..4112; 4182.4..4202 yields 1694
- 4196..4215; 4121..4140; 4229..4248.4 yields 1823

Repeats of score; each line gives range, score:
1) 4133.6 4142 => 170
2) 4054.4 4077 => 161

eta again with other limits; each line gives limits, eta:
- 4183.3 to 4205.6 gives 162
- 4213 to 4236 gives 155.8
